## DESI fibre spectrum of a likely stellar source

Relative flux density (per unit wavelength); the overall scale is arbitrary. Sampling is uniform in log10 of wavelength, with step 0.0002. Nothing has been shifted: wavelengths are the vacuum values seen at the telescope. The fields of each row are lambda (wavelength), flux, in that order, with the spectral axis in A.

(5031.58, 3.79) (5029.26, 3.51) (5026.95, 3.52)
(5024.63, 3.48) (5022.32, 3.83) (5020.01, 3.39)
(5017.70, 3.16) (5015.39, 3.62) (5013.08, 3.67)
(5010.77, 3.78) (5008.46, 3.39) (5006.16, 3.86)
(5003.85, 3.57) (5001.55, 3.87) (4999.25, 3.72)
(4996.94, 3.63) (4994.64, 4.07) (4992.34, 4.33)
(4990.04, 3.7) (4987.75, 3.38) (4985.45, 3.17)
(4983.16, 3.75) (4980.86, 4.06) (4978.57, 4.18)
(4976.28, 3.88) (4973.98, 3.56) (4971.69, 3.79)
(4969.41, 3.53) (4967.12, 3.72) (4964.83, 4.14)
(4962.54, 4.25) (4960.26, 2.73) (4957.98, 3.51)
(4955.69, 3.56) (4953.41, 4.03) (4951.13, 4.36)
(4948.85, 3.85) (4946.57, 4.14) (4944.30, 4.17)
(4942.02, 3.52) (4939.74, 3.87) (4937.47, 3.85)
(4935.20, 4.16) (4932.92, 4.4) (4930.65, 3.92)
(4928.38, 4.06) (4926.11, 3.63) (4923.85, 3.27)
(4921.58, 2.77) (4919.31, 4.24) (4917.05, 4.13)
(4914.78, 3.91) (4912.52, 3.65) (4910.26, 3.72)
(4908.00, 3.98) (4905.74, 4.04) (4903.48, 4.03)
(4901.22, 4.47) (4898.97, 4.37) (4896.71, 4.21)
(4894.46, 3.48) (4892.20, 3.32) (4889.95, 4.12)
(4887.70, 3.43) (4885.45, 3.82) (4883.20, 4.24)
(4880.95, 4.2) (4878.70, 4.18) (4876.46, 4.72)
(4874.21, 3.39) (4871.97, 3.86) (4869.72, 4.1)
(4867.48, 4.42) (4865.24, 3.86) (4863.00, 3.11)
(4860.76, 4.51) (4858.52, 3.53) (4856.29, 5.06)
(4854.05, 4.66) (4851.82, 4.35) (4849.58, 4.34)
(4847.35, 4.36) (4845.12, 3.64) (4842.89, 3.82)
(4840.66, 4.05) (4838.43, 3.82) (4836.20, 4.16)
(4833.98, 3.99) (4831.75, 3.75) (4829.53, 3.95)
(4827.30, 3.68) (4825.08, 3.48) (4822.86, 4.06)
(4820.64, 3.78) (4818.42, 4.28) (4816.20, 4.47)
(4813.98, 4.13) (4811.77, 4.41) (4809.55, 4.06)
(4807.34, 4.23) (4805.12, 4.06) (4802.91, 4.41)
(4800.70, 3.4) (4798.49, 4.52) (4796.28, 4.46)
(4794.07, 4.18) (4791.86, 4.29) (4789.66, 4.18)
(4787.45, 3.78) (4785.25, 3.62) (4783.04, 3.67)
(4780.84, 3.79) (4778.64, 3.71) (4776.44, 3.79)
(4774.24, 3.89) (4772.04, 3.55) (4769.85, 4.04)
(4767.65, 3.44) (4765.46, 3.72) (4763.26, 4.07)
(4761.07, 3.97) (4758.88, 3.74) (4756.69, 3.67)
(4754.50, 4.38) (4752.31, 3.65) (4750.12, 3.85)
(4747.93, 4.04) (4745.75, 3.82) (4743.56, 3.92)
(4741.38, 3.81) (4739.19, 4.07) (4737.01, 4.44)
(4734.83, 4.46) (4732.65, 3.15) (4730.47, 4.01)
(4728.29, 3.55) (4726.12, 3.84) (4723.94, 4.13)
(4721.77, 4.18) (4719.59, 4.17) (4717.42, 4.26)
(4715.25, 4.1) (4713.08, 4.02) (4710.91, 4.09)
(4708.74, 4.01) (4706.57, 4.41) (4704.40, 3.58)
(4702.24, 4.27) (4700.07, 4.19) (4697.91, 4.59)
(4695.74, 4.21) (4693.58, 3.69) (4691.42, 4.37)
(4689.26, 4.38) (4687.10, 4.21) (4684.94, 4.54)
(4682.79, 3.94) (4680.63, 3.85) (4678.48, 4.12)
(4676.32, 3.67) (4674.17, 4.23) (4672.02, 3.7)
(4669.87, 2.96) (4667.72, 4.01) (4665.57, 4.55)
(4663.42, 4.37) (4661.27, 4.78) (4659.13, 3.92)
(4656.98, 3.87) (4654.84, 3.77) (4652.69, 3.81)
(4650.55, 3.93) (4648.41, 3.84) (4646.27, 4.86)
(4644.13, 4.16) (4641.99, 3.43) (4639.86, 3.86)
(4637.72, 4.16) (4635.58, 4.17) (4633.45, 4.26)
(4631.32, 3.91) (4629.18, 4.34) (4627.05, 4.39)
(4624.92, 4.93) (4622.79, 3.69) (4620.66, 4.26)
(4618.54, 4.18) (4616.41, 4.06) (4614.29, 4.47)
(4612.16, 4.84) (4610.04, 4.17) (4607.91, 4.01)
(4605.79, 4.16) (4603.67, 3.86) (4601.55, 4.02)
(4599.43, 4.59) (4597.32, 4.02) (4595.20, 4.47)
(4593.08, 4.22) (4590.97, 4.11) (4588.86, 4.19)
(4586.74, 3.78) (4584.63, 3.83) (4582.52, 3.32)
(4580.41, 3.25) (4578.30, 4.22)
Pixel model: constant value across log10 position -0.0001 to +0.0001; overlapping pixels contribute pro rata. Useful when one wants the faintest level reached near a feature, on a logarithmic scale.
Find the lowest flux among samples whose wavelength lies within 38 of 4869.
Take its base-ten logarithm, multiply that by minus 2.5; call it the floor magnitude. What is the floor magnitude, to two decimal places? -1.23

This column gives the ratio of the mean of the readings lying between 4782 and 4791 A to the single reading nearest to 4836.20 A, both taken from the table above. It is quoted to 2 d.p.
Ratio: 0.92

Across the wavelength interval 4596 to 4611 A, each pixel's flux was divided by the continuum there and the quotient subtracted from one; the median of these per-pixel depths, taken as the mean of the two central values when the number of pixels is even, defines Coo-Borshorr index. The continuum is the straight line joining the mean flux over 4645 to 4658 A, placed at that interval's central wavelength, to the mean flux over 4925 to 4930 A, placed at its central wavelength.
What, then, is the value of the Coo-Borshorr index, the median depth 0.006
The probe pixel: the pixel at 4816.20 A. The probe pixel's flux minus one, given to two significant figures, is 3.5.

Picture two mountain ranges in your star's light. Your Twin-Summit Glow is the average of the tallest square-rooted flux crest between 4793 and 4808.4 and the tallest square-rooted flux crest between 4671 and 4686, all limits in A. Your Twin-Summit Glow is 2.13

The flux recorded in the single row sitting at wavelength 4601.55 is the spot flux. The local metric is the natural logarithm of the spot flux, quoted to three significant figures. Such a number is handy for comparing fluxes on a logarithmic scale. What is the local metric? 1.39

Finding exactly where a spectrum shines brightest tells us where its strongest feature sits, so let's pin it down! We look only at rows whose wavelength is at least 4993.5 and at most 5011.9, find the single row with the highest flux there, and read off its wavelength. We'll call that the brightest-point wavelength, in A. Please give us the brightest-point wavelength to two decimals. 4994.64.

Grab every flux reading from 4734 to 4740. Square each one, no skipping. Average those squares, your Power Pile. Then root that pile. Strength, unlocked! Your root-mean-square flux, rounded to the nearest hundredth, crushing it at 4.33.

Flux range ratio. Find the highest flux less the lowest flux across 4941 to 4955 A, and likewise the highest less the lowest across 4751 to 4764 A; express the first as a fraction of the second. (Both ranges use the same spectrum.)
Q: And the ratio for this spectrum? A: 1.15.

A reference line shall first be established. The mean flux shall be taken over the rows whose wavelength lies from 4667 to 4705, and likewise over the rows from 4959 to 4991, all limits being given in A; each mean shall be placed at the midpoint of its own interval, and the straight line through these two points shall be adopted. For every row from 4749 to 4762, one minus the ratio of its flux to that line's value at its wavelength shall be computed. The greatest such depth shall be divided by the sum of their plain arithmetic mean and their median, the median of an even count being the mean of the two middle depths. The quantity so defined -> 1.3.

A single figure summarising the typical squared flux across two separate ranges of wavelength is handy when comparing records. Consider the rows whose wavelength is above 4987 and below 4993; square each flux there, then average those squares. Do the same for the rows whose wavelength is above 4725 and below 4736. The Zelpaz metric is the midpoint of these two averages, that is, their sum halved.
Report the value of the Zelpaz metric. 14.6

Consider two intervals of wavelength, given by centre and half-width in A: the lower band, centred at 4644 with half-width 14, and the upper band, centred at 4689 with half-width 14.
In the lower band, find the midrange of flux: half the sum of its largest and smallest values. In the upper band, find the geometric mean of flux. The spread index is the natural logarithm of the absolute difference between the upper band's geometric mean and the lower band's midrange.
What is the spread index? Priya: -6.7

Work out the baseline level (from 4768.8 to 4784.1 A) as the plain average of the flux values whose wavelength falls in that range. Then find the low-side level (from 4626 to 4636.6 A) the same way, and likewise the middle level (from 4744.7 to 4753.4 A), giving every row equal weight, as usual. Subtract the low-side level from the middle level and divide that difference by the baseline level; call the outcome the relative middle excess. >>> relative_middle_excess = -0.10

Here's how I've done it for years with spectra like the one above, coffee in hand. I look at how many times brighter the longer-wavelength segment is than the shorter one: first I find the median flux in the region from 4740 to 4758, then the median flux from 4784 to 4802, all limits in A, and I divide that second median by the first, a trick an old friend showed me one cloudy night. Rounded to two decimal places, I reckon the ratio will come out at 1.09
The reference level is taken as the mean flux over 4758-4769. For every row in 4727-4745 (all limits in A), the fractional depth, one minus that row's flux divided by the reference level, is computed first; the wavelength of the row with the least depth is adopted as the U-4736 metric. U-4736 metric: 4734.83 A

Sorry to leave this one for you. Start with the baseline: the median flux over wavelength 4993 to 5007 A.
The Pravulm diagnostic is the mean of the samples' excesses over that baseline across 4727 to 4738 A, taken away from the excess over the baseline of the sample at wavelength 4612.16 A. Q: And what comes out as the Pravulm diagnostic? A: 0.92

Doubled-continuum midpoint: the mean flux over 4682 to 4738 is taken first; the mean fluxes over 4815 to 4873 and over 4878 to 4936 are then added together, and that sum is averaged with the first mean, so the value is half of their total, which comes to 6.03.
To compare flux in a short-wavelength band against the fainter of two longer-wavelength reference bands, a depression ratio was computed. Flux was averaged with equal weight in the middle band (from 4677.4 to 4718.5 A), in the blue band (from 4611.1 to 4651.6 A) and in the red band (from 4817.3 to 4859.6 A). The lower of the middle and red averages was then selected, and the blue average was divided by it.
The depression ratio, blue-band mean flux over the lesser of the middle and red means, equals 1.04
